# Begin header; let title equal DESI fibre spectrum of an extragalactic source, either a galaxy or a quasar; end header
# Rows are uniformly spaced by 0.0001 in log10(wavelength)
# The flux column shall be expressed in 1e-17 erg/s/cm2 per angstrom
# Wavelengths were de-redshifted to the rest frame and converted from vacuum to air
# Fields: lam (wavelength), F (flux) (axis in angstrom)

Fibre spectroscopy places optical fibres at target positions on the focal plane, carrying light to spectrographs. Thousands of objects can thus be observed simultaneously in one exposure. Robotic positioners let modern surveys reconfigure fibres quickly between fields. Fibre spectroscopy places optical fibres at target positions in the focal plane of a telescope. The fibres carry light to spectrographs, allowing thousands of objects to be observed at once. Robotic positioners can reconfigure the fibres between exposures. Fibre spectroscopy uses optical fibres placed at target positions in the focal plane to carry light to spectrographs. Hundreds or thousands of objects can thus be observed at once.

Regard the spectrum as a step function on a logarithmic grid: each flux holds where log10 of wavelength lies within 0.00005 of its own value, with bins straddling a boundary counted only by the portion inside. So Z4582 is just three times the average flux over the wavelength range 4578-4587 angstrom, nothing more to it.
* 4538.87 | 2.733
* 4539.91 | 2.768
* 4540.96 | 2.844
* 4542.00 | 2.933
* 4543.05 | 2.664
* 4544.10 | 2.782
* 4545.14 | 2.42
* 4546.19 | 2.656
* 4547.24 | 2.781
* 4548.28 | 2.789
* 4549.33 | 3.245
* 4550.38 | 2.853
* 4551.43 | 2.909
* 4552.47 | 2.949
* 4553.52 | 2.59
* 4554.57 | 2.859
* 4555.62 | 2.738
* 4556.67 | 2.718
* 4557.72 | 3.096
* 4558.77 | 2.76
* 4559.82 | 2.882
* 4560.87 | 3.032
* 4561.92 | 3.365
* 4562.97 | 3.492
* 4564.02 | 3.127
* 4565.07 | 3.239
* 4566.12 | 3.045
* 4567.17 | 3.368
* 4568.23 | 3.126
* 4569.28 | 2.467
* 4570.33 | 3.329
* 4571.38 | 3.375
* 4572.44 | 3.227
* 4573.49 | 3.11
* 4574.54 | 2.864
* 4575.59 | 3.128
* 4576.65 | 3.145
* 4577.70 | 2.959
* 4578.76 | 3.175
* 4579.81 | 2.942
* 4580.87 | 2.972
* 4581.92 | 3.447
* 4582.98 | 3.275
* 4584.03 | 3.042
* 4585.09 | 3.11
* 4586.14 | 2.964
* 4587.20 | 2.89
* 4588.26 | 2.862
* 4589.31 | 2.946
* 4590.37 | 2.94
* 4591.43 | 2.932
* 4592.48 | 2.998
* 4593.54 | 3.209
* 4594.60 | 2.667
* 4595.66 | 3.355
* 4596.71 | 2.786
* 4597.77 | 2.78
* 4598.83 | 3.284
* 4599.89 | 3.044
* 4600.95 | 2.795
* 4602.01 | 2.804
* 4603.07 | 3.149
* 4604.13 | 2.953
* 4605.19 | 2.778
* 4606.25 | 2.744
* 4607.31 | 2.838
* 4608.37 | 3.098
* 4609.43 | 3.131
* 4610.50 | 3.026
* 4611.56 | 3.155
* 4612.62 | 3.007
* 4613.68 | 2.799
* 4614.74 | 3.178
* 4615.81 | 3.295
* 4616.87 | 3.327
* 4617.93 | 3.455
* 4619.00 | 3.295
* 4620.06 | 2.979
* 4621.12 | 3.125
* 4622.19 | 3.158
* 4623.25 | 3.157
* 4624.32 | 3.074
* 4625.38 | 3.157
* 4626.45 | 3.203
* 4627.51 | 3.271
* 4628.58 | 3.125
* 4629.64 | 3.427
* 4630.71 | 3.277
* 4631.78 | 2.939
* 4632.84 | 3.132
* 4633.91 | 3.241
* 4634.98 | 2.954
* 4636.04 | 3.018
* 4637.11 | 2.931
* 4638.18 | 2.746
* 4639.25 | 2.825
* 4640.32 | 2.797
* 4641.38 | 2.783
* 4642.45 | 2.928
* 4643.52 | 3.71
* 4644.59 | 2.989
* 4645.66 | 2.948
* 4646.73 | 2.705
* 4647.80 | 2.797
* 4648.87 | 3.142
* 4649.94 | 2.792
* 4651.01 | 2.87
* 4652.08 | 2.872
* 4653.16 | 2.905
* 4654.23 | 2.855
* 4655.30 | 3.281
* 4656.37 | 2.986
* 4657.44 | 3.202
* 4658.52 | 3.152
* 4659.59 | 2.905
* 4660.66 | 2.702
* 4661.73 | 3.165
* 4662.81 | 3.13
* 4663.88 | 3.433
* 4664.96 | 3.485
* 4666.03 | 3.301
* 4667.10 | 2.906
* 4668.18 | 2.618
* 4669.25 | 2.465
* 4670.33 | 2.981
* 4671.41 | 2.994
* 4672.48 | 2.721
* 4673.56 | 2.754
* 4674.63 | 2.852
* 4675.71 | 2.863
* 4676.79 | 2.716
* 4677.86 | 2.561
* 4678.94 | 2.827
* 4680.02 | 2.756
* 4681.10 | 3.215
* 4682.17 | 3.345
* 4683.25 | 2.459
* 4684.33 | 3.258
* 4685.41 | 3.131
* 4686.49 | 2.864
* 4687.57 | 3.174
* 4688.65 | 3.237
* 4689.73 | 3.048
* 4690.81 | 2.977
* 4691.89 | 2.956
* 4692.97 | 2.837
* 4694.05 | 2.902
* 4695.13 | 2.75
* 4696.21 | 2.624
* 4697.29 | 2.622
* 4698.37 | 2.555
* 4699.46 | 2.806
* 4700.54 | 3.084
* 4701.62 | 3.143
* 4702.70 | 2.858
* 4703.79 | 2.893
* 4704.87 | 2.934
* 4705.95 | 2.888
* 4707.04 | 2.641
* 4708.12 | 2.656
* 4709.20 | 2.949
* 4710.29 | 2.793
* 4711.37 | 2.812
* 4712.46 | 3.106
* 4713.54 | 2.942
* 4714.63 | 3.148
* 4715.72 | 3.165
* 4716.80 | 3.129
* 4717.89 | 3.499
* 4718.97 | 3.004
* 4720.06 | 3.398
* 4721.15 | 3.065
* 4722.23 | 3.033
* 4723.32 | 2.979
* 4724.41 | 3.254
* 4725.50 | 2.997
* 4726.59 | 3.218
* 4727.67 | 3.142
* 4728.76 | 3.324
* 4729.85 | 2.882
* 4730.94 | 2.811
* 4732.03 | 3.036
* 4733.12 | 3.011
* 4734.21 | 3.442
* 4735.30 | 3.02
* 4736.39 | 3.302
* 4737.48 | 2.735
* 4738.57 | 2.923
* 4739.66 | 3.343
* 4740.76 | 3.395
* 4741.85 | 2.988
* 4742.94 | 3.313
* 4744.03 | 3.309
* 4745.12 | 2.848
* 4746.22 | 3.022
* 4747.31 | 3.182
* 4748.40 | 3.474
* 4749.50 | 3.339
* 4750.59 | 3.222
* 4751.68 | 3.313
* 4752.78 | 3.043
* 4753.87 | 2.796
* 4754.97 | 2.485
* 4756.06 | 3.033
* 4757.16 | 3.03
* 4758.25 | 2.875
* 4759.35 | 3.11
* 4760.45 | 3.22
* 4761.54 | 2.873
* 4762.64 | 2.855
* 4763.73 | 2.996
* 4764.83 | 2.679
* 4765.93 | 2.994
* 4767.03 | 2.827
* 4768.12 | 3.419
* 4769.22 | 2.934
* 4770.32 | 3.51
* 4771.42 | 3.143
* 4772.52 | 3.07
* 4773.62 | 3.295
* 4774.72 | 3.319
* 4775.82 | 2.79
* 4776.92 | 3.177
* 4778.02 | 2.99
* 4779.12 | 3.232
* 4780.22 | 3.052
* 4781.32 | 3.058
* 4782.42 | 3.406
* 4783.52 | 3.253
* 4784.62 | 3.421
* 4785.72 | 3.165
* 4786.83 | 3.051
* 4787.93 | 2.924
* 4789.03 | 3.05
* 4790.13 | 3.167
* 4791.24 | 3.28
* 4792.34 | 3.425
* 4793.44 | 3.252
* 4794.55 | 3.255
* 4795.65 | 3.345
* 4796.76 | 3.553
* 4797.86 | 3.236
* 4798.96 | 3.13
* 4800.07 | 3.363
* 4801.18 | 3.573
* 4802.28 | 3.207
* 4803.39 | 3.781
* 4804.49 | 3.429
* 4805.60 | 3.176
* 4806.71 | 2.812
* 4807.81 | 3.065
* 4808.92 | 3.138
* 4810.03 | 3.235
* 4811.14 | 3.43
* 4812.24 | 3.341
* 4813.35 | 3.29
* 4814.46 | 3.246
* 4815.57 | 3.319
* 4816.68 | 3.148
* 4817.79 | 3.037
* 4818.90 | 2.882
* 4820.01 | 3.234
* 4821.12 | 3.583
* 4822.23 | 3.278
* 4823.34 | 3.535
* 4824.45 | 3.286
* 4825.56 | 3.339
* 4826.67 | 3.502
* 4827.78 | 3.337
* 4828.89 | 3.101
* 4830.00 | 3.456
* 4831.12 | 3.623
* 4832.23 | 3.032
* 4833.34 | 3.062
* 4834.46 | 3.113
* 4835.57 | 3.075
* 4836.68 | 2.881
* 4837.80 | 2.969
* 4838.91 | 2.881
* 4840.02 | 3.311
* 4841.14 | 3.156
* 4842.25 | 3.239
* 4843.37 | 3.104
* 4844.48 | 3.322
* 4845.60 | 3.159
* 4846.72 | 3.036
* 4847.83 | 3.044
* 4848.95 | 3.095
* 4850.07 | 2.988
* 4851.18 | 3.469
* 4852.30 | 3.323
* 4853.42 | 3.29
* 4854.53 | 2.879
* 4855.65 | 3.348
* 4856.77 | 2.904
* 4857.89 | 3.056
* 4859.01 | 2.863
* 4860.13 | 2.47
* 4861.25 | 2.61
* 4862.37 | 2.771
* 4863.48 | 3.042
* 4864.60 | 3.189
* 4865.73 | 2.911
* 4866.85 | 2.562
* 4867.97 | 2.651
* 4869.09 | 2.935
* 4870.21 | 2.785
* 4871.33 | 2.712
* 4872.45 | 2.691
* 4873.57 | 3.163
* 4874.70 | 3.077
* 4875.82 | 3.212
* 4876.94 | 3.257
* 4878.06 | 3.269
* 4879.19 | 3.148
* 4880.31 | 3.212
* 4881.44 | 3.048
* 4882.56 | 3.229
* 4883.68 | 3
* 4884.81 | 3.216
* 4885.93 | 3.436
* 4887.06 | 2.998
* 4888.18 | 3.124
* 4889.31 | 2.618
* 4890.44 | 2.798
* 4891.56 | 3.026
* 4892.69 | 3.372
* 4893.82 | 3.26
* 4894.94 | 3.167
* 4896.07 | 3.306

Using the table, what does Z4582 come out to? 9.3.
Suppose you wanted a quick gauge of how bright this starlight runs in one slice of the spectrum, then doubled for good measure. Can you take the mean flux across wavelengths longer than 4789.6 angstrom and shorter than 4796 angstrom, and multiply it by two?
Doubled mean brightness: 6.57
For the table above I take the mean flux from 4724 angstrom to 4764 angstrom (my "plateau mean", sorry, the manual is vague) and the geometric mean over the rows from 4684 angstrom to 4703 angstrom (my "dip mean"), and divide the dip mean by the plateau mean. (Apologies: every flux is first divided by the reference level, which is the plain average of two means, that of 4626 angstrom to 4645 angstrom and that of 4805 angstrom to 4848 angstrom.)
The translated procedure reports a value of 0.949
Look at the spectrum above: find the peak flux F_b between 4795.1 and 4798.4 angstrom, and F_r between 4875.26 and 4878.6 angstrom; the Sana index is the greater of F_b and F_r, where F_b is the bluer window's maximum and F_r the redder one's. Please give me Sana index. 3.55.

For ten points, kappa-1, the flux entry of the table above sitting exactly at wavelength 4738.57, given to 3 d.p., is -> 2.923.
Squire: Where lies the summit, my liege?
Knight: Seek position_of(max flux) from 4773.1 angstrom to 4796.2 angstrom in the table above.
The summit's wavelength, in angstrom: 4792.34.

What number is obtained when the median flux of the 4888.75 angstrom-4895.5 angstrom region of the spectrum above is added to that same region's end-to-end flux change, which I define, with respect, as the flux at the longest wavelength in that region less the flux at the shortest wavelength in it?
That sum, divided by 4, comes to 0.91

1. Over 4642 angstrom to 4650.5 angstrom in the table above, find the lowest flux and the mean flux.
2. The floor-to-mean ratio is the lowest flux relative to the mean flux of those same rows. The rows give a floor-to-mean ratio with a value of 0.901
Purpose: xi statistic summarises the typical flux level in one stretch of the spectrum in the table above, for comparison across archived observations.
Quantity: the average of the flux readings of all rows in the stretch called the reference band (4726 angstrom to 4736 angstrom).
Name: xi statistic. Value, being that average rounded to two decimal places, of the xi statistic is 3.10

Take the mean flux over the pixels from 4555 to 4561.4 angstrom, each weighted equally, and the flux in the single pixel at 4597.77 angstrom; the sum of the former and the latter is 5.65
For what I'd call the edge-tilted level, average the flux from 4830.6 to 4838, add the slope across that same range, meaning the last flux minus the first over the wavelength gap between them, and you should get 3.01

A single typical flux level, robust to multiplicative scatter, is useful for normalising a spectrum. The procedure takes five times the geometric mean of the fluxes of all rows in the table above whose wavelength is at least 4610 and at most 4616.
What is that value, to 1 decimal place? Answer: 15.4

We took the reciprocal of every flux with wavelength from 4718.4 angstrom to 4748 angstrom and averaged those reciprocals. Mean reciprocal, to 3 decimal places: 0.323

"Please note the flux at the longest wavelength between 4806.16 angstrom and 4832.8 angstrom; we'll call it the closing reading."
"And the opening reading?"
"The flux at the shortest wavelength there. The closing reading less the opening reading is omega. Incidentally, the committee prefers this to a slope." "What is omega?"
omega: 0.2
